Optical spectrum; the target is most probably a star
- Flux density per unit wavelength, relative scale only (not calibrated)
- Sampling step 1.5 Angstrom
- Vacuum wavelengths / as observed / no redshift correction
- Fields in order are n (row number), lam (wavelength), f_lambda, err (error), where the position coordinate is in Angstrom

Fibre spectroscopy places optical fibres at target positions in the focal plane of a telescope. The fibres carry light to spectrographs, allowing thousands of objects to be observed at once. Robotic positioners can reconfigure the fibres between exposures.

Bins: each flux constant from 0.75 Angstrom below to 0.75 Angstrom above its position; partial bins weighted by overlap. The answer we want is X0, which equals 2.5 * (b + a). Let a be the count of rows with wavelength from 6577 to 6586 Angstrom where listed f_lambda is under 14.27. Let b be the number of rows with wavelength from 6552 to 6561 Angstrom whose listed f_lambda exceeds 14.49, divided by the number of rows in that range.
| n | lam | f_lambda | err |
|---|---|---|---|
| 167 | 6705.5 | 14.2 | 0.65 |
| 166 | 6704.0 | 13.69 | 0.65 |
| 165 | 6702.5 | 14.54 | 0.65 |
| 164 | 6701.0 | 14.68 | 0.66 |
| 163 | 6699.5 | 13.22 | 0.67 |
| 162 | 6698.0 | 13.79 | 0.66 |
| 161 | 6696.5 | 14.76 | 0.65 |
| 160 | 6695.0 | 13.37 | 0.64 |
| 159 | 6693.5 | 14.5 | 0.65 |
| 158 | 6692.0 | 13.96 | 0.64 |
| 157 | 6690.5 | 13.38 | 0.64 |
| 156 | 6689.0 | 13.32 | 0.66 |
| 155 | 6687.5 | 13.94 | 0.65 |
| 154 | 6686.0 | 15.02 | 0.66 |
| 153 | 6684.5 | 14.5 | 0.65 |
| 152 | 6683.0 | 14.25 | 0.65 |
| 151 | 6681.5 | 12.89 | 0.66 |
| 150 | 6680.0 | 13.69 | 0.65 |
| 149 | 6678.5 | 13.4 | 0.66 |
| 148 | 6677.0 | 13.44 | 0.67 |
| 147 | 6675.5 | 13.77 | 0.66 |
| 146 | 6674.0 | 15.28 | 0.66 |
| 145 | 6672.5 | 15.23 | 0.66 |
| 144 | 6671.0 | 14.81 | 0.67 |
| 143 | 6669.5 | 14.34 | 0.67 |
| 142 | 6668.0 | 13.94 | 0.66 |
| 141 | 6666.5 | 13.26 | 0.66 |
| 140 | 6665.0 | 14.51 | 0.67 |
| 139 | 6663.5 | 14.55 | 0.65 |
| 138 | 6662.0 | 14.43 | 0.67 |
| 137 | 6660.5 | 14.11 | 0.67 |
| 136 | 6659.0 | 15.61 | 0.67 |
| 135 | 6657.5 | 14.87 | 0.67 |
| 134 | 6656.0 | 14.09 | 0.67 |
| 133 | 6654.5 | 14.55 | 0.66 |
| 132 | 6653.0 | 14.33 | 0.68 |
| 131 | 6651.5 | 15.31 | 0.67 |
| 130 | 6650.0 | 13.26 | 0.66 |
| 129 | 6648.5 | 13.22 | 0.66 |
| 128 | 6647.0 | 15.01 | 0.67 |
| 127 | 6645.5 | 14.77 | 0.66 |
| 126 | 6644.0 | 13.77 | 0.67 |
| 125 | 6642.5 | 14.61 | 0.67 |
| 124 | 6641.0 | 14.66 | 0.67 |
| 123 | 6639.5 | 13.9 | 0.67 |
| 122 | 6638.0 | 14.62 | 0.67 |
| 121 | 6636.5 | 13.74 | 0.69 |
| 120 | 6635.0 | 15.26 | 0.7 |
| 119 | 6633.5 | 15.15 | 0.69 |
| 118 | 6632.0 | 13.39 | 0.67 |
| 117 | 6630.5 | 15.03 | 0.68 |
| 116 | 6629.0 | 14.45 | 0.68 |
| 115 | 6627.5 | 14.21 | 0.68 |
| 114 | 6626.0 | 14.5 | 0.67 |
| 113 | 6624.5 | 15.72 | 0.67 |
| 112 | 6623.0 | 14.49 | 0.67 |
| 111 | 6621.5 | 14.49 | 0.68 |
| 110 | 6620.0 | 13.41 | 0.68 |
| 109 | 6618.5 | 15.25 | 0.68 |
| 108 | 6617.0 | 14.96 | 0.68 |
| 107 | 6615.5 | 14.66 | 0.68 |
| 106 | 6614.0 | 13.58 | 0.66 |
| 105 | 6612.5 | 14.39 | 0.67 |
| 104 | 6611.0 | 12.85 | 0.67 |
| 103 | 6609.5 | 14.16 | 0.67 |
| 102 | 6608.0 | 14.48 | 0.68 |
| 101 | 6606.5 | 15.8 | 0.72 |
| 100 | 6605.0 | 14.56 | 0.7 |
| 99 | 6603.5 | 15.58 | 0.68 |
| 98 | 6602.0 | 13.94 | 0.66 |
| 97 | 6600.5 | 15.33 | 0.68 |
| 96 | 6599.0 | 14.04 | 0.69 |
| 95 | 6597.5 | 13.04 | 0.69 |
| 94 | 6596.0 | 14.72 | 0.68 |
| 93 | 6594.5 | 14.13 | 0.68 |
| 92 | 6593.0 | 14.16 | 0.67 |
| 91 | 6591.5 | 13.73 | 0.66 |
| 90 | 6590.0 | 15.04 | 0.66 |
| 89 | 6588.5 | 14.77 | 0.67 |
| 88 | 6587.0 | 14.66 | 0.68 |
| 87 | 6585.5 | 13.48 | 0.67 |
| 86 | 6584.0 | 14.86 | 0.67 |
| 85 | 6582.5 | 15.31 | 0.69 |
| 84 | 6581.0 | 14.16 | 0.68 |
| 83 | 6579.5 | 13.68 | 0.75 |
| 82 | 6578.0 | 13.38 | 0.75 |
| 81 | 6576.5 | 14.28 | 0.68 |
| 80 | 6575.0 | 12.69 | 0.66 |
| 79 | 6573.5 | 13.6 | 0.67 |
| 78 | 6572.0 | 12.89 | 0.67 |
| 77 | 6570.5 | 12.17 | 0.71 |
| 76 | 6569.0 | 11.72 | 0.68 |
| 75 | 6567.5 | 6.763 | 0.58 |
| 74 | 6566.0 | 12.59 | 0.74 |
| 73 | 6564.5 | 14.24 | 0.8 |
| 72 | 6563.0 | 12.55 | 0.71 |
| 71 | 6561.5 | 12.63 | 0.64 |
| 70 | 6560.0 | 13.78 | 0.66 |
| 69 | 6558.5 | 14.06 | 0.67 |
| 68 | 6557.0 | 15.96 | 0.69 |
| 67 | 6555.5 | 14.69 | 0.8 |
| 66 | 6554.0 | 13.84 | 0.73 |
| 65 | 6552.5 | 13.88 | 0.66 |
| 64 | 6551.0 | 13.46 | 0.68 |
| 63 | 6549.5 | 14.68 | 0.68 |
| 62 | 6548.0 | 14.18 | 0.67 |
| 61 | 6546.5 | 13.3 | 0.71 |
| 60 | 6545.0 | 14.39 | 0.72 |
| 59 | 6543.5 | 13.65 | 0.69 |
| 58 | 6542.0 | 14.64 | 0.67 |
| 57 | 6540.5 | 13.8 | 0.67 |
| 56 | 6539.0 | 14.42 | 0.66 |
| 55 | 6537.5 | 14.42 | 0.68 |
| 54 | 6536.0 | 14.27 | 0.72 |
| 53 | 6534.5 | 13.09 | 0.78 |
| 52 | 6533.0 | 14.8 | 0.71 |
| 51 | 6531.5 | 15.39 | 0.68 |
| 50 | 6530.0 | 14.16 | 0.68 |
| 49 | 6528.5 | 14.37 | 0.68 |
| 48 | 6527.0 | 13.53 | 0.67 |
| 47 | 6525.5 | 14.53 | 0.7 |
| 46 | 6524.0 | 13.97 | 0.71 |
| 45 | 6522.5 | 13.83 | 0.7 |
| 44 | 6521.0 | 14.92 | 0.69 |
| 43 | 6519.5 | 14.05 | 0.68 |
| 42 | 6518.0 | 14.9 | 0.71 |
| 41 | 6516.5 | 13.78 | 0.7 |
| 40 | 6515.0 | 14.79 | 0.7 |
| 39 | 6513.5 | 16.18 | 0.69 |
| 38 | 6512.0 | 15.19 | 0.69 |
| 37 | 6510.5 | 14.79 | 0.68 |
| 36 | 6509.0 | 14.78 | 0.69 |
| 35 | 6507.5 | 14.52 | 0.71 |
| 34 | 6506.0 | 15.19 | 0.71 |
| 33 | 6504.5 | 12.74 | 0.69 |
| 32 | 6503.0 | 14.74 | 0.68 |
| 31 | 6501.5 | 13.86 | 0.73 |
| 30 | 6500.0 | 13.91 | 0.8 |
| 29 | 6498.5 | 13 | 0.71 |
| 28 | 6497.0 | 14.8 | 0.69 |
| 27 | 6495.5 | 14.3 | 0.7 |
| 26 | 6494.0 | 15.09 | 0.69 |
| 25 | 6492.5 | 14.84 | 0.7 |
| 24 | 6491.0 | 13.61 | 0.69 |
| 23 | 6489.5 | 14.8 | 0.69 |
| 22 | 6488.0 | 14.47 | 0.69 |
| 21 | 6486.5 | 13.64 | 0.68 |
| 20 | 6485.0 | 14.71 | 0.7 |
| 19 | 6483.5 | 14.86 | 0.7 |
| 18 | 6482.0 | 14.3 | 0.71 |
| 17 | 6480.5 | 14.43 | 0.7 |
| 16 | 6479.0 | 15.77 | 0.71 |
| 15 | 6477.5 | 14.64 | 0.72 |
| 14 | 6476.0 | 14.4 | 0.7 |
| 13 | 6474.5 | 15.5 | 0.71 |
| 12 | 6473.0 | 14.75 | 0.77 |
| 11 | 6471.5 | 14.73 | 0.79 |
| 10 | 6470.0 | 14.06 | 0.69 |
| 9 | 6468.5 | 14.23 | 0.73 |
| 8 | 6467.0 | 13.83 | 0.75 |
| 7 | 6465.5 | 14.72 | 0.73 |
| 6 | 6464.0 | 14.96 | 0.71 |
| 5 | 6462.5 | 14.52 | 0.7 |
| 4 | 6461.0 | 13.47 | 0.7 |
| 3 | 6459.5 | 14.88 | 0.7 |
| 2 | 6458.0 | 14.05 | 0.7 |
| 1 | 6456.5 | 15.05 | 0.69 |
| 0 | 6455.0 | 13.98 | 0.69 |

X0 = 10.8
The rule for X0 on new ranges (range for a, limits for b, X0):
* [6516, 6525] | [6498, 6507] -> 10.8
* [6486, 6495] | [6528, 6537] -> 5.8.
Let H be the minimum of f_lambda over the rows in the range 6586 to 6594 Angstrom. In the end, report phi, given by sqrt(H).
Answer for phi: 3.71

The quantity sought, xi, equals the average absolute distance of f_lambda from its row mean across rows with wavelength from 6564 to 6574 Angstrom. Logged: 1.6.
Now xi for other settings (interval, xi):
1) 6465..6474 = 0.3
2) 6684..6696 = 0.5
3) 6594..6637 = 0.6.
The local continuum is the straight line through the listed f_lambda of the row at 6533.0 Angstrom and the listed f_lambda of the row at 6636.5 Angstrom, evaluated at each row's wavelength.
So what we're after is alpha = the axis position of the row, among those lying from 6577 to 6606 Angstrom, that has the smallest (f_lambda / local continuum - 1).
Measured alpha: 6597.5 Angstrom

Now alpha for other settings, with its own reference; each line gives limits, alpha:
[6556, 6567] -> 6563.0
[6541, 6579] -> 6567.5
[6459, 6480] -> 6461.0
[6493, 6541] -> 6504.5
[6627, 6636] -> 6632.0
